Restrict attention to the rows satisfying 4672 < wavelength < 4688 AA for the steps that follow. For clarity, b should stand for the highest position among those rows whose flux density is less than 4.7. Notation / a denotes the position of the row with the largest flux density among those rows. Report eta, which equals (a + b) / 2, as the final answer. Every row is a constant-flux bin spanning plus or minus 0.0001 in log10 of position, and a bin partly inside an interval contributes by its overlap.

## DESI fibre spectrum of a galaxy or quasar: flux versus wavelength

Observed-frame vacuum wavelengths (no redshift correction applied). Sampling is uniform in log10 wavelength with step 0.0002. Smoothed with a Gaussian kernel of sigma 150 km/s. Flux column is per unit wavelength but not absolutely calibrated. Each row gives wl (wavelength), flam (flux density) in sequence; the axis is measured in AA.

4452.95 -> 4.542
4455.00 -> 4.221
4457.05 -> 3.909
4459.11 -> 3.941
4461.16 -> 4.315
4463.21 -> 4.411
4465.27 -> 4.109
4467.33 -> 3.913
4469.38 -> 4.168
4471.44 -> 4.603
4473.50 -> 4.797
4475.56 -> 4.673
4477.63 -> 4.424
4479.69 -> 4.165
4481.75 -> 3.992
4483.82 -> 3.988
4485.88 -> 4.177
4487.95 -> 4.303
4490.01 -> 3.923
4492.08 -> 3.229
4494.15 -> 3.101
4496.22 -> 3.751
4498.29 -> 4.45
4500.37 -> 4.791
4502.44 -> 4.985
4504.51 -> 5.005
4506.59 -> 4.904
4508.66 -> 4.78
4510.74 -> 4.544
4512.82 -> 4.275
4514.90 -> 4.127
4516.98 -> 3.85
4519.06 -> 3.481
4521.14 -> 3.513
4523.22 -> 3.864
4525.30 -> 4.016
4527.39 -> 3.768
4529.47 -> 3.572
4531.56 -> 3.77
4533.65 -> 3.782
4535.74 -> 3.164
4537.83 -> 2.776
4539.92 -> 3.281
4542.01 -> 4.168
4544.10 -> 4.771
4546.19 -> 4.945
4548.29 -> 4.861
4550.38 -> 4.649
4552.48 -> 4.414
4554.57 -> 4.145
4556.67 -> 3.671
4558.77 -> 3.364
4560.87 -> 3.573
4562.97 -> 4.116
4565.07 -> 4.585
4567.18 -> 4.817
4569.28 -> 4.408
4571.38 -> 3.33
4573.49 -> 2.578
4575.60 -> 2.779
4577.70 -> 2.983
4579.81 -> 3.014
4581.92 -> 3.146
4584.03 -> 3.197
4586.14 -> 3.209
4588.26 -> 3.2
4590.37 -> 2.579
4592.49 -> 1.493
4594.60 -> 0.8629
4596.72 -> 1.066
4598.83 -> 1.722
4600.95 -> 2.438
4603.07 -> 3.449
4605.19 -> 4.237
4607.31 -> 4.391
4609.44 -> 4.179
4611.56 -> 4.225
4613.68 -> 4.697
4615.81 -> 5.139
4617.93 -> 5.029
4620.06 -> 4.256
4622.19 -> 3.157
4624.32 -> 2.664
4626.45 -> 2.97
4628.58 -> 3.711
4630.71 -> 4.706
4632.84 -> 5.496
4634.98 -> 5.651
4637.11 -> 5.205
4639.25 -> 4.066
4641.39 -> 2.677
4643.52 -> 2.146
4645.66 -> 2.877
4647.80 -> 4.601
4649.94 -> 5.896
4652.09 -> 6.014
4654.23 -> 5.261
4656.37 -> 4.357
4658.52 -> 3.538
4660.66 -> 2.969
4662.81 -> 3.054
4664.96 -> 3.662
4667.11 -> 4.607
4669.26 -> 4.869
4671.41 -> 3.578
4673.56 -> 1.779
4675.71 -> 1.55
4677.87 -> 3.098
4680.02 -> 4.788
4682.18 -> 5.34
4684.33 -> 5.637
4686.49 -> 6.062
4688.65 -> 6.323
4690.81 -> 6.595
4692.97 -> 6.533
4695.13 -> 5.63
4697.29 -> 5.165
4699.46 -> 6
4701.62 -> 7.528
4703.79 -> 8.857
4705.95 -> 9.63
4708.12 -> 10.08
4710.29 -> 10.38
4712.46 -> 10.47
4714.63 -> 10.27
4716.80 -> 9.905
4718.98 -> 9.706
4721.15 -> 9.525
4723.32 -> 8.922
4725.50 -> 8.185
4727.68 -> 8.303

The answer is 4682.2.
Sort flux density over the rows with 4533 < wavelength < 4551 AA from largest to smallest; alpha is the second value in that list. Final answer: 4.861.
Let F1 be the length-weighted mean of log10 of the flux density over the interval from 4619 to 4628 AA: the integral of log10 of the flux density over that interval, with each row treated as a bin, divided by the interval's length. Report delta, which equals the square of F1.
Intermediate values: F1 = 0.51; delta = 0.26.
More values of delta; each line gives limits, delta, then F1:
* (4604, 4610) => 0.39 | 0.63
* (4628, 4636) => 0.48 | 0.69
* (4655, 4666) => 0.30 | 0.55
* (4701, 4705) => 0.84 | 0.92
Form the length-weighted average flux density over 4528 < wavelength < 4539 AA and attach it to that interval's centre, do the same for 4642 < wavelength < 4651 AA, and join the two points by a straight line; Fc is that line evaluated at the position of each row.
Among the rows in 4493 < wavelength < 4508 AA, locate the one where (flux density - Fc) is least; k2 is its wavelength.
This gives 4494.15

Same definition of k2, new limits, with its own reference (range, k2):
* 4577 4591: 4590.37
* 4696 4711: 4697.29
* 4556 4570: 4558.77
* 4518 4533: 4519.06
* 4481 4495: 4494.15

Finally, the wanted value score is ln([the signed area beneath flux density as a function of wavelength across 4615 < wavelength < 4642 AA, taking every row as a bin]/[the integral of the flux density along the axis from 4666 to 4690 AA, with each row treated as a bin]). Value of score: 0.1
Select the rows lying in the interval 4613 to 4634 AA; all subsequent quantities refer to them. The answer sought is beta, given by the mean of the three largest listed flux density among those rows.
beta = 5.2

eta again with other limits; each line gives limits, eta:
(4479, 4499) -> 4498.3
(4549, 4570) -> 4568.2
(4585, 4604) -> 4603.1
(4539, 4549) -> 4544.1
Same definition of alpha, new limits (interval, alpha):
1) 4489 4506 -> 4.985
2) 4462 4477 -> 4.673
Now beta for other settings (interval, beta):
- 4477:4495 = 4.3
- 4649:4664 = 5.7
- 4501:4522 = 5.0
